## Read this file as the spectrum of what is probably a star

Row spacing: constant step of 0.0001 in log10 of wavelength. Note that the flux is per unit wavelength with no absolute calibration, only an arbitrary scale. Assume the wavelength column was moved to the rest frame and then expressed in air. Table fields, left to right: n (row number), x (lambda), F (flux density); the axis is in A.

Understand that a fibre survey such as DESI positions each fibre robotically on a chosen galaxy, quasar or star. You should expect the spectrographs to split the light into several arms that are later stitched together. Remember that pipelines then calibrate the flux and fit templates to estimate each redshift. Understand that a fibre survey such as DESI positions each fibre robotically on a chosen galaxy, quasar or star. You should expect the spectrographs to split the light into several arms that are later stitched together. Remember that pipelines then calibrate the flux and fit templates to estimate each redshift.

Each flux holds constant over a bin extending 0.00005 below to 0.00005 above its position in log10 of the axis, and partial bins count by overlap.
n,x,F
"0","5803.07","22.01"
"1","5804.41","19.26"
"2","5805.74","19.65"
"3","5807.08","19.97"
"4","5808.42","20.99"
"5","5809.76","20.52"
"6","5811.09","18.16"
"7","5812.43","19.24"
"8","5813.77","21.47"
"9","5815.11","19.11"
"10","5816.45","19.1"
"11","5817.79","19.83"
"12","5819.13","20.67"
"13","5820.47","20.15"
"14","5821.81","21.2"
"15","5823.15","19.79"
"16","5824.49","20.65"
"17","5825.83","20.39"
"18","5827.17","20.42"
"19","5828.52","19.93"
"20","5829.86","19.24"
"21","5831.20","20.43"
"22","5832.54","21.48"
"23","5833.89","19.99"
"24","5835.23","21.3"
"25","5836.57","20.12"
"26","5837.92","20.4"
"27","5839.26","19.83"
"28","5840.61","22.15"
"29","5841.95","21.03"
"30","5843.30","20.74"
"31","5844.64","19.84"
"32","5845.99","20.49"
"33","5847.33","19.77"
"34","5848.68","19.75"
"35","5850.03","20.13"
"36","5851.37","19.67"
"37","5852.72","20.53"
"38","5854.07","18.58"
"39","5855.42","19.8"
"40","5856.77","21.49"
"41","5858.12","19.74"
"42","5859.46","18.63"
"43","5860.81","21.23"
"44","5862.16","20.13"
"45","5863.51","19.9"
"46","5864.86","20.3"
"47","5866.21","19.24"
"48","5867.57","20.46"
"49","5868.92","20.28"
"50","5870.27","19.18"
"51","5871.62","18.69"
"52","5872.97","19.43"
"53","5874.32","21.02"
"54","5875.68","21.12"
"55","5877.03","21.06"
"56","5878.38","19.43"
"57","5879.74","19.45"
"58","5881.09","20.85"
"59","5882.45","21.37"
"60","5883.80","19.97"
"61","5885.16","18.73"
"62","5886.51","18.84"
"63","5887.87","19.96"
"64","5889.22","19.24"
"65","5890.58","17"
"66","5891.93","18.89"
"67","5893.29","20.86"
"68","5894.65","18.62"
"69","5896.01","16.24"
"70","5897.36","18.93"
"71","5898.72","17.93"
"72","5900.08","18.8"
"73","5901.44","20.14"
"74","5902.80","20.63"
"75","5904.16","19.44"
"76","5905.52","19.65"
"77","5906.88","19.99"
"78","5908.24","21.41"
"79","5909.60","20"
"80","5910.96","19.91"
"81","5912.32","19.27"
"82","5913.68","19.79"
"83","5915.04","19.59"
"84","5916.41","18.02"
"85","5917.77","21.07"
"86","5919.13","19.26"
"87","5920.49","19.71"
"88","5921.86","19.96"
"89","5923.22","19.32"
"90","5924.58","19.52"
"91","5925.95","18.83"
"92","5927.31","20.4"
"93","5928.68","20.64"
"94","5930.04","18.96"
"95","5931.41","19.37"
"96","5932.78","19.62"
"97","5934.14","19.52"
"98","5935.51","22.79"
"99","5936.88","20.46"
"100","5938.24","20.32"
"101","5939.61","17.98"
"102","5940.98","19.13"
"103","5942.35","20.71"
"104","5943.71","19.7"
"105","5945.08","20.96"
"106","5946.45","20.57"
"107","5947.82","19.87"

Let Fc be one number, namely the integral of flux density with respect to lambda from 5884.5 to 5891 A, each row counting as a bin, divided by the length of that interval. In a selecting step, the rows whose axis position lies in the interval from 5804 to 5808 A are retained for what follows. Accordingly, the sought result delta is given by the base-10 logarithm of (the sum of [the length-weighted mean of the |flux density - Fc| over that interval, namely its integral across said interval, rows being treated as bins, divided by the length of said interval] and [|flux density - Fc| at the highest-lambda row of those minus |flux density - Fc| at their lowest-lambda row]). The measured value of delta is 0.21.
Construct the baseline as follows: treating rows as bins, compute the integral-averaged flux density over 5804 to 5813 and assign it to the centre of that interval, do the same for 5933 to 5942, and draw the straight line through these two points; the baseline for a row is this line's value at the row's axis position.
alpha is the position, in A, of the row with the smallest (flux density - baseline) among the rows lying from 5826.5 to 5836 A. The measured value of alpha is 5829.86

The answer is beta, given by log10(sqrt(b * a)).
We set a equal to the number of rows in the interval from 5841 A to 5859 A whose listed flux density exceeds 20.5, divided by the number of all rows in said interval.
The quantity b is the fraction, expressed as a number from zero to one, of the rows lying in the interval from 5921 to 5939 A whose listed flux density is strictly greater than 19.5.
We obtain -0.34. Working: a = 0.31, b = 0.7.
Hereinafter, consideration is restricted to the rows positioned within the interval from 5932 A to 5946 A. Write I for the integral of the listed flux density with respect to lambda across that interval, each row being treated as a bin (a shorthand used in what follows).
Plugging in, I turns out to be 282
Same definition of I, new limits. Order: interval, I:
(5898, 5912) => 277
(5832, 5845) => 269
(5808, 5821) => 259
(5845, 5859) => 280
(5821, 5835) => 285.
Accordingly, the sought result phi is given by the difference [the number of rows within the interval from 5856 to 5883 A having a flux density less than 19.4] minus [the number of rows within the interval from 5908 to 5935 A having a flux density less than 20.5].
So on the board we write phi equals -13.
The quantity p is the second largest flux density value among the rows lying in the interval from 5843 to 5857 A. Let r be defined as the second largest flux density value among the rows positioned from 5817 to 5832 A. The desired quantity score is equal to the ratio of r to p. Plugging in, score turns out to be 1.00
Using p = 20.74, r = 20.67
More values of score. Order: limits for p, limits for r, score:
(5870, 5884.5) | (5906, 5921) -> 1.00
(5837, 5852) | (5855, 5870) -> 1.01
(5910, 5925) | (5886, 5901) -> 1.00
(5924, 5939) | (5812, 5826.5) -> 1.03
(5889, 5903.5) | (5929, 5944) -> 1.00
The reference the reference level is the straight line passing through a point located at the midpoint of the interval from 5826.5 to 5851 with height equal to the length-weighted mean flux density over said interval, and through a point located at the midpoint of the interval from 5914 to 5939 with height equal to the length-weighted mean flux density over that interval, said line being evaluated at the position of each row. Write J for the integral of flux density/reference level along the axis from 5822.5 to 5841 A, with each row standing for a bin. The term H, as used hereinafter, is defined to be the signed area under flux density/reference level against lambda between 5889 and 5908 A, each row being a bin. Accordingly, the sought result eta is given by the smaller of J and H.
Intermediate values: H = 18.1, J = 18.5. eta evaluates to 18.1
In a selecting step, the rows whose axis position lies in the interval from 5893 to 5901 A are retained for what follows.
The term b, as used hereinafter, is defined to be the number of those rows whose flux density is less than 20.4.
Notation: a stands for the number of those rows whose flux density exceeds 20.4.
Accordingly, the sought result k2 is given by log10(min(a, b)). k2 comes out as 0.00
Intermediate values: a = 1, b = 5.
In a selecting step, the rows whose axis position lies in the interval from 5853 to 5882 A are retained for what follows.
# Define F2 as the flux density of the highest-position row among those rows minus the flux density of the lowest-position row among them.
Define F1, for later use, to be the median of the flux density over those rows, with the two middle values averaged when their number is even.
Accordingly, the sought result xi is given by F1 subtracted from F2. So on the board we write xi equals -17.6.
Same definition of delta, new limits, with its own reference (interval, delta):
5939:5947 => 0.34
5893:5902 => -0.59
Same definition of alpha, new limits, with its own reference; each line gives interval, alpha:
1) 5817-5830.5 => 5829.86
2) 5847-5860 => 5854.07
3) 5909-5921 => 5916.41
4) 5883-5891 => 5890.58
